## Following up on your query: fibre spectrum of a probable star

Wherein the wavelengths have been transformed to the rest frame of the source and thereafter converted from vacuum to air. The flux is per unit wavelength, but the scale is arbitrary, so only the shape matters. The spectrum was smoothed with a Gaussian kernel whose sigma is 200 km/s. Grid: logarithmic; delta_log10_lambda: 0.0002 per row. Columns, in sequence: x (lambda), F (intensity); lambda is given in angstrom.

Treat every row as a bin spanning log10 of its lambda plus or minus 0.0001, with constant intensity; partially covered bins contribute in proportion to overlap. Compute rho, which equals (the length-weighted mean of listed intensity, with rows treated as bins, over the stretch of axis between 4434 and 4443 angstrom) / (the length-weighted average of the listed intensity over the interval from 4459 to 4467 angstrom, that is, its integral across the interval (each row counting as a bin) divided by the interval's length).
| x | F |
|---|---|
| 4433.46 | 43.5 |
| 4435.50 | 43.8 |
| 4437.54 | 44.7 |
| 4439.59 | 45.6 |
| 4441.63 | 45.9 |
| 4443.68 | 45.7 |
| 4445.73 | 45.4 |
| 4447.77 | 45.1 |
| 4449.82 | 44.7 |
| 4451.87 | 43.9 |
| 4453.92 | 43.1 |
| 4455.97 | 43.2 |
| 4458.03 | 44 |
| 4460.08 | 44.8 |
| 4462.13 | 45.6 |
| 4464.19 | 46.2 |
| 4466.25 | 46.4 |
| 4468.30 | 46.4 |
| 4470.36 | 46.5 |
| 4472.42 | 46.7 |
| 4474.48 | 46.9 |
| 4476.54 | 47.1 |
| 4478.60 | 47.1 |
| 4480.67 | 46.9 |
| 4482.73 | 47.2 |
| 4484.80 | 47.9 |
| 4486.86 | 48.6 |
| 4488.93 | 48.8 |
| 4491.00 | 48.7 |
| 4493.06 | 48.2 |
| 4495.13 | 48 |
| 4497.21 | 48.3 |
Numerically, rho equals 0.98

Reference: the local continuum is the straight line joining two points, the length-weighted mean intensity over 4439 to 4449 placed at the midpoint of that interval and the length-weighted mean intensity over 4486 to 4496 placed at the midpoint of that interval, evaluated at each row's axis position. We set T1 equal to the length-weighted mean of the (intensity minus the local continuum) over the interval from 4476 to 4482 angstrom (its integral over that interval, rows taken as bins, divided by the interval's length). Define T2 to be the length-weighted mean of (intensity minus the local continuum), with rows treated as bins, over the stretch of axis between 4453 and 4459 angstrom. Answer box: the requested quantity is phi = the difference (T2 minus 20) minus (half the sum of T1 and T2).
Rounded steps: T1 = -0.7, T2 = -2.9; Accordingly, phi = -21.1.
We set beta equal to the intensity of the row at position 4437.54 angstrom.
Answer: 44.7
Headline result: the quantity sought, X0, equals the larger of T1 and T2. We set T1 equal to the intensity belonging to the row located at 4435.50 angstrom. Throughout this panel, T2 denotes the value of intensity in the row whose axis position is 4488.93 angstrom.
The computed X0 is 48.80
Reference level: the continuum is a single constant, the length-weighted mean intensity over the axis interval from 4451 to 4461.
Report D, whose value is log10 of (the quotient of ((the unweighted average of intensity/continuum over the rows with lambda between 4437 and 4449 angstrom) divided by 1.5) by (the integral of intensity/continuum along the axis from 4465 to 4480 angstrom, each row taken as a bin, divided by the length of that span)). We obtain -0.19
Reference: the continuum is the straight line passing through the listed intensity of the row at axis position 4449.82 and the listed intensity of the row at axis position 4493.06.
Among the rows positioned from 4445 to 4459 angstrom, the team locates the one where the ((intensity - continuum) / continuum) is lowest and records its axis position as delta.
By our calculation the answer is 4455.97 angstrom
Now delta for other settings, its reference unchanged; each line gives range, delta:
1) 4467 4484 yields 4480.67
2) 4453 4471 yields 4455.97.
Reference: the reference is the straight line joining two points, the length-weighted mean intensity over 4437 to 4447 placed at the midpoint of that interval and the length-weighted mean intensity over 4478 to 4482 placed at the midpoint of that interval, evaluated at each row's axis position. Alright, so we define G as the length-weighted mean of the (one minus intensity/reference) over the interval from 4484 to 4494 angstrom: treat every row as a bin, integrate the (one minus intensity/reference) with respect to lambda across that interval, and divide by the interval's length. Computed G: -0.024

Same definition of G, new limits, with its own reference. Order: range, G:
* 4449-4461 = 0.045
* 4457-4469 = 0.016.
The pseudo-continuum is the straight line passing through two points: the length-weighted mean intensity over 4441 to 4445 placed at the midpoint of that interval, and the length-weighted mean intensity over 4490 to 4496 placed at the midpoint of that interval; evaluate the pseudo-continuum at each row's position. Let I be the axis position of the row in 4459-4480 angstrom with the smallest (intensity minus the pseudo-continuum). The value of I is 4460.08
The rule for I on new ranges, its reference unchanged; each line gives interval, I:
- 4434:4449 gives 4435.50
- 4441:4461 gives 4455.97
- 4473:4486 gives 4480.67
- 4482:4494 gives 4482.73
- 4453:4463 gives 4455.97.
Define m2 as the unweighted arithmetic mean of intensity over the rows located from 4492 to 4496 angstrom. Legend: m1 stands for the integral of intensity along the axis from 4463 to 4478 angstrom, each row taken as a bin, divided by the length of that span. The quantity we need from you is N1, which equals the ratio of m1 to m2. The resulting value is 0.969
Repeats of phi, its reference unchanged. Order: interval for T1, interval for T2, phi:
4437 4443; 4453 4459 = -21.5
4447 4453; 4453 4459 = -20.7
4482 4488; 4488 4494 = -19.9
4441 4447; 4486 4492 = -19.9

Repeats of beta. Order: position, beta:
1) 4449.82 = 44.7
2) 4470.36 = 46.5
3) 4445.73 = 45.4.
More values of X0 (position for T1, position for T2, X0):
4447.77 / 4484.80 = 47.90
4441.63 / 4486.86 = 48.60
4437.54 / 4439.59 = 45.60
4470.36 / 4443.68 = 46.50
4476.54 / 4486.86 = 48.60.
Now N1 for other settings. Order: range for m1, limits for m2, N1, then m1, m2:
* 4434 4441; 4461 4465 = 0.974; 44.7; 45.9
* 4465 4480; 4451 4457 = 1.076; 46.7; 43.4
